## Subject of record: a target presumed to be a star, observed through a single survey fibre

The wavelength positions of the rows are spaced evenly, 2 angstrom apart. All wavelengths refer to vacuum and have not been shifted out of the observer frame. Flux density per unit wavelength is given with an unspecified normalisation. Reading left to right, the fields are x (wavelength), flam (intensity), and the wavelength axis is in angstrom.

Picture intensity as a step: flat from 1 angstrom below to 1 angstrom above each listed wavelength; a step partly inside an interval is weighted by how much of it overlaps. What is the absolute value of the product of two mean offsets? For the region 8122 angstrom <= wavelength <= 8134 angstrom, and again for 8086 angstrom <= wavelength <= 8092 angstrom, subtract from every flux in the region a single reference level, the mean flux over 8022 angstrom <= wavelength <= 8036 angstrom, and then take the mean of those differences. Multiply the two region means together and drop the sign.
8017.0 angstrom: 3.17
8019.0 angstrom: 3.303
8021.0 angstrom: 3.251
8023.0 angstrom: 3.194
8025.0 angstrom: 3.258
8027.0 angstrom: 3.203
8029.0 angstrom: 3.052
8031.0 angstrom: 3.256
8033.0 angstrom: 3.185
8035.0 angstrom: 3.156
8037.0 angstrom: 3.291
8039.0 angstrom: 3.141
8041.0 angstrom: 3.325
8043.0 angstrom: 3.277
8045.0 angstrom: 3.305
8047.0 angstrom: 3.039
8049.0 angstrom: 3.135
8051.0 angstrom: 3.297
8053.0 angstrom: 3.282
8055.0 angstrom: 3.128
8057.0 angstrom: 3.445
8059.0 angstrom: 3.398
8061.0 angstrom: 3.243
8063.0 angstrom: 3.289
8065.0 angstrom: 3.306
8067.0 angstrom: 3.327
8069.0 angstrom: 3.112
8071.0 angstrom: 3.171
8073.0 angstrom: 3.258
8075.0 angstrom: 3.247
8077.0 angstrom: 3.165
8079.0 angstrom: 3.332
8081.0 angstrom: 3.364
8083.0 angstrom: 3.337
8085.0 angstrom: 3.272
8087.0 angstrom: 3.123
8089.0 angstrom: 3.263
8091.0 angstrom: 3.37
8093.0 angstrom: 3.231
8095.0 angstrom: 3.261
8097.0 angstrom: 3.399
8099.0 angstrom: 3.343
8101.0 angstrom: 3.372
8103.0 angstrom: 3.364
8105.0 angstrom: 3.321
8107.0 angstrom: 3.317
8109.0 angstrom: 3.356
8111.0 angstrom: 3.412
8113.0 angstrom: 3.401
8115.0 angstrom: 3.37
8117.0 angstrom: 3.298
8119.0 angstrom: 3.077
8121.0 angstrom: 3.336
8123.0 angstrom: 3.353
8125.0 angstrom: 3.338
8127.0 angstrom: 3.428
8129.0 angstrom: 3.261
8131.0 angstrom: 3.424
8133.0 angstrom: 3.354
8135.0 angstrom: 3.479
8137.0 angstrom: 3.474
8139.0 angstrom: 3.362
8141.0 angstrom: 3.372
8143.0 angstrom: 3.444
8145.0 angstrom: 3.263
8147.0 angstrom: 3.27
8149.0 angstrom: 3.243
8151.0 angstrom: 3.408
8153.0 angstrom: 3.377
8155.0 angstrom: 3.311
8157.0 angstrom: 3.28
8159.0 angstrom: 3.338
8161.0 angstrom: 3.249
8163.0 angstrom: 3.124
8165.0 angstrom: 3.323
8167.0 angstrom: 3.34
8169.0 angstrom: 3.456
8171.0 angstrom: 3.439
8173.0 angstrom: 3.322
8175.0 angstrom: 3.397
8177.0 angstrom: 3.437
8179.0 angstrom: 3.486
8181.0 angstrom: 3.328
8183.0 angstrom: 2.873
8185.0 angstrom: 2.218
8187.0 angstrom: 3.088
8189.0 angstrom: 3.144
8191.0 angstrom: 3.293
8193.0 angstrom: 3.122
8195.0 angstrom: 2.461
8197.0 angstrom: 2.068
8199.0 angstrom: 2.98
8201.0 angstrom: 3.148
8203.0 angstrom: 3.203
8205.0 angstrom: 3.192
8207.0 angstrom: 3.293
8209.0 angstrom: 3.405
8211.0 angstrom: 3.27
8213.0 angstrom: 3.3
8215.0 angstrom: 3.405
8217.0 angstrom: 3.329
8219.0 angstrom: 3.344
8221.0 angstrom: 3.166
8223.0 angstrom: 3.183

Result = 0.011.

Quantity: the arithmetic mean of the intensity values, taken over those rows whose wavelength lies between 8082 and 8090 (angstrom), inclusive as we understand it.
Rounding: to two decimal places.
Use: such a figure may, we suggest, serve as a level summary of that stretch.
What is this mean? 3.25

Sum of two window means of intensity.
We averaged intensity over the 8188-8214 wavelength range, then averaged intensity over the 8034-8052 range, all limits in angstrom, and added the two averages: 6.29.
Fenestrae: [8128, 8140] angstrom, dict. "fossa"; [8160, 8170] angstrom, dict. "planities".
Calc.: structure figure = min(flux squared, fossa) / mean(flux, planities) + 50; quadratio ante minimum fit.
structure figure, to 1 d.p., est 53.2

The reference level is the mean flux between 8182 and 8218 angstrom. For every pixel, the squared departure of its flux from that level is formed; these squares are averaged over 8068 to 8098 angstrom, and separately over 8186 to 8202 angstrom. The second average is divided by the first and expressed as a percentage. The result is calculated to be 320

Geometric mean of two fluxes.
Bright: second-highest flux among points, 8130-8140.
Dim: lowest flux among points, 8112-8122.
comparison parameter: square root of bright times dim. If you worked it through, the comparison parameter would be 3.27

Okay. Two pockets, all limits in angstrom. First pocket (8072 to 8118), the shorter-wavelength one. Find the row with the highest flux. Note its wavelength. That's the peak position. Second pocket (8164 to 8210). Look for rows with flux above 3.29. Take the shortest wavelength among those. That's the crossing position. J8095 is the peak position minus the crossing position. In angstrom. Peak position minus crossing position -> -54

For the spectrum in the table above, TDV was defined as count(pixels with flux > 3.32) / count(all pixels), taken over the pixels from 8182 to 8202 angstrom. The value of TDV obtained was 0.00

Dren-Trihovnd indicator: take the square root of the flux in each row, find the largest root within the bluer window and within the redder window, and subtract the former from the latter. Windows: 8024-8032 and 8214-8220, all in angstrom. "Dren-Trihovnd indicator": 0.040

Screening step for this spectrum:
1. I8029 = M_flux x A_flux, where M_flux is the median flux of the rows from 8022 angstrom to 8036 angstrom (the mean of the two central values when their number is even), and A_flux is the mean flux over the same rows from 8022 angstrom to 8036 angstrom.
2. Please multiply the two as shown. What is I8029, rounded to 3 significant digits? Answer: 10.2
